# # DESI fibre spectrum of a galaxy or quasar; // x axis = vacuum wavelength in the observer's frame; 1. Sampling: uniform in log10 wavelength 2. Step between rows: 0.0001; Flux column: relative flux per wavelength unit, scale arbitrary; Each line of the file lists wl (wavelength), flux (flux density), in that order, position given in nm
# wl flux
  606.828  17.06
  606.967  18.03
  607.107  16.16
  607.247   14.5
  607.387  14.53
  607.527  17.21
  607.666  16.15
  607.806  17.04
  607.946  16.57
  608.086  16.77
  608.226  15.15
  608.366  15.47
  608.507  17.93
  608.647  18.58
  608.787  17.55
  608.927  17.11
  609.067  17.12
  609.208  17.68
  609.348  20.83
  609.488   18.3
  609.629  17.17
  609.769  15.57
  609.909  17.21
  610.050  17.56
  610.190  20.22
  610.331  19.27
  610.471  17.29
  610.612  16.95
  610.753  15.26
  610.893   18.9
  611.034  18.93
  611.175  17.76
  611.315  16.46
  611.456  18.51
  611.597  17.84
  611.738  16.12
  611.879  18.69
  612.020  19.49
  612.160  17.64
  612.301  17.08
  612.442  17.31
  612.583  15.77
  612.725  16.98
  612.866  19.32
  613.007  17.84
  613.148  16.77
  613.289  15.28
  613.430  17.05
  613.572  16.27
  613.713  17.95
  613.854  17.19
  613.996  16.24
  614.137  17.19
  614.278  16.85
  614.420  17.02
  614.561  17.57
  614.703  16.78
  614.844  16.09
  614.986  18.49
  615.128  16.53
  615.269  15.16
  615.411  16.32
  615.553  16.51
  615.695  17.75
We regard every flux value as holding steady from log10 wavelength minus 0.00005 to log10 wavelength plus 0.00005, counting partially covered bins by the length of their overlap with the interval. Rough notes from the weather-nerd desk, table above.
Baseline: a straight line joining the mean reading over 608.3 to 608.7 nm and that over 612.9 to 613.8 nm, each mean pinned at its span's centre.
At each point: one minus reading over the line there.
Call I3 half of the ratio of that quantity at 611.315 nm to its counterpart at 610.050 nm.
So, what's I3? -0.8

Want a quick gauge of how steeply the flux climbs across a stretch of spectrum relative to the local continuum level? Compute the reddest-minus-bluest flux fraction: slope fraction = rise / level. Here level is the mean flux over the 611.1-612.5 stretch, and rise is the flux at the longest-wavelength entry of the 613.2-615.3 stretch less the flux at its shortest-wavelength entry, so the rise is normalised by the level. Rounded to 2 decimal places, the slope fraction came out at -0.01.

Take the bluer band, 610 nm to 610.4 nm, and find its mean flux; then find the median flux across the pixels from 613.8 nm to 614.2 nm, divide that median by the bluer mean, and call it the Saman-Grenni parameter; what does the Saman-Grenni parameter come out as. 0.90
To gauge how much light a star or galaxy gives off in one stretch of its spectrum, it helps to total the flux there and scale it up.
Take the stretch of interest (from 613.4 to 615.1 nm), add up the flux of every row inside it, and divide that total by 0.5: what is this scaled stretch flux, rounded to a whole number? 409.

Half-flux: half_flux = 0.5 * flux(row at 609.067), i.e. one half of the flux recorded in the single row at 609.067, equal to 8.6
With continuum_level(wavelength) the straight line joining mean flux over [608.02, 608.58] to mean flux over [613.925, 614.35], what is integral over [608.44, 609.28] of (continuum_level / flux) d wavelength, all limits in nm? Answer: 0.78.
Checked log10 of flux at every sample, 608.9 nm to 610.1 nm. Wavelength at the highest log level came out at 609.348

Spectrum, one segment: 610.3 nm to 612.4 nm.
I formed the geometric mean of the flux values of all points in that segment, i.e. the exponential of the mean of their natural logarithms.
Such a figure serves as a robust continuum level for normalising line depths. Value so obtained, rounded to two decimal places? 17.71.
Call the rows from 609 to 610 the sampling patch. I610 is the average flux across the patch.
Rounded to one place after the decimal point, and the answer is 17.7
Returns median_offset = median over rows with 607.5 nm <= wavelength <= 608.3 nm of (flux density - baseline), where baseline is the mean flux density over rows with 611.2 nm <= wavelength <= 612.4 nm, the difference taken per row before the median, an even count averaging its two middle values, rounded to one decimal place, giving -1.1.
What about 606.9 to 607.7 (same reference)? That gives -1.6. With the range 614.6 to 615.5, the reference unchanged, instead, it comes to -1.3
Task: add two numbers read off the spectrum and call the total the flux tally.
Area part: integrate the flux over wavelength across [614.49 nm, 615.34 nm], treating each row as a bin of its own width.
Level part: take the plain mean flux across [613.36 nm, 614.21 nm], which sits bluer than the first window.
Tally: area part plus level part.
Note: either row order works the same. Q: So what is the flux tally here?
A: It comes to 31.2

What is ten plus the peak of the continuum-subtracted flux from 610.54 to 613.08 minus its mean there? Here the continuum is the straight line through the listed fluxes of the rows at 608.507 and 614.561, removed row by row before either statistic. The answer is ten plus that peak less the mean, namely 11.9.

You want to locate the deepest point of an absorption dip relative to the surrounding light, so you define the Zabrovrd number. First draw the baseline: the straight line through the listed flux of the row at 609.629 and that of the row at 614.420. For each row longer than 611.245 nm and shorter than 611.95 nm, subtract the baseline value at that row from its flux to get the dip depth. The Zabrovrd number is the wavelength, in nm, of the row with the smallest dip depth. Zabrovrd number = 611.738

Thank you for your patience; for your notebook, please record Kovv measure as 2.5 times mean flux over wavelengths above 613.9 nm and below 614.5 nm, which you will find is 42.1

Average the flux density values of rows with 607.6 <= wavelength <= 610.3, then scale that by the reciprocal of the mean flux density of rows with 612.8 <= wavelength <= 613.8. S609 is 1.01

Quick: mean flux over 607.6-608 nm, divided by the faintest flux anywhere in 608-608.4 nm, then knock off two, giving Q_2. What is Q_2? -0.905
